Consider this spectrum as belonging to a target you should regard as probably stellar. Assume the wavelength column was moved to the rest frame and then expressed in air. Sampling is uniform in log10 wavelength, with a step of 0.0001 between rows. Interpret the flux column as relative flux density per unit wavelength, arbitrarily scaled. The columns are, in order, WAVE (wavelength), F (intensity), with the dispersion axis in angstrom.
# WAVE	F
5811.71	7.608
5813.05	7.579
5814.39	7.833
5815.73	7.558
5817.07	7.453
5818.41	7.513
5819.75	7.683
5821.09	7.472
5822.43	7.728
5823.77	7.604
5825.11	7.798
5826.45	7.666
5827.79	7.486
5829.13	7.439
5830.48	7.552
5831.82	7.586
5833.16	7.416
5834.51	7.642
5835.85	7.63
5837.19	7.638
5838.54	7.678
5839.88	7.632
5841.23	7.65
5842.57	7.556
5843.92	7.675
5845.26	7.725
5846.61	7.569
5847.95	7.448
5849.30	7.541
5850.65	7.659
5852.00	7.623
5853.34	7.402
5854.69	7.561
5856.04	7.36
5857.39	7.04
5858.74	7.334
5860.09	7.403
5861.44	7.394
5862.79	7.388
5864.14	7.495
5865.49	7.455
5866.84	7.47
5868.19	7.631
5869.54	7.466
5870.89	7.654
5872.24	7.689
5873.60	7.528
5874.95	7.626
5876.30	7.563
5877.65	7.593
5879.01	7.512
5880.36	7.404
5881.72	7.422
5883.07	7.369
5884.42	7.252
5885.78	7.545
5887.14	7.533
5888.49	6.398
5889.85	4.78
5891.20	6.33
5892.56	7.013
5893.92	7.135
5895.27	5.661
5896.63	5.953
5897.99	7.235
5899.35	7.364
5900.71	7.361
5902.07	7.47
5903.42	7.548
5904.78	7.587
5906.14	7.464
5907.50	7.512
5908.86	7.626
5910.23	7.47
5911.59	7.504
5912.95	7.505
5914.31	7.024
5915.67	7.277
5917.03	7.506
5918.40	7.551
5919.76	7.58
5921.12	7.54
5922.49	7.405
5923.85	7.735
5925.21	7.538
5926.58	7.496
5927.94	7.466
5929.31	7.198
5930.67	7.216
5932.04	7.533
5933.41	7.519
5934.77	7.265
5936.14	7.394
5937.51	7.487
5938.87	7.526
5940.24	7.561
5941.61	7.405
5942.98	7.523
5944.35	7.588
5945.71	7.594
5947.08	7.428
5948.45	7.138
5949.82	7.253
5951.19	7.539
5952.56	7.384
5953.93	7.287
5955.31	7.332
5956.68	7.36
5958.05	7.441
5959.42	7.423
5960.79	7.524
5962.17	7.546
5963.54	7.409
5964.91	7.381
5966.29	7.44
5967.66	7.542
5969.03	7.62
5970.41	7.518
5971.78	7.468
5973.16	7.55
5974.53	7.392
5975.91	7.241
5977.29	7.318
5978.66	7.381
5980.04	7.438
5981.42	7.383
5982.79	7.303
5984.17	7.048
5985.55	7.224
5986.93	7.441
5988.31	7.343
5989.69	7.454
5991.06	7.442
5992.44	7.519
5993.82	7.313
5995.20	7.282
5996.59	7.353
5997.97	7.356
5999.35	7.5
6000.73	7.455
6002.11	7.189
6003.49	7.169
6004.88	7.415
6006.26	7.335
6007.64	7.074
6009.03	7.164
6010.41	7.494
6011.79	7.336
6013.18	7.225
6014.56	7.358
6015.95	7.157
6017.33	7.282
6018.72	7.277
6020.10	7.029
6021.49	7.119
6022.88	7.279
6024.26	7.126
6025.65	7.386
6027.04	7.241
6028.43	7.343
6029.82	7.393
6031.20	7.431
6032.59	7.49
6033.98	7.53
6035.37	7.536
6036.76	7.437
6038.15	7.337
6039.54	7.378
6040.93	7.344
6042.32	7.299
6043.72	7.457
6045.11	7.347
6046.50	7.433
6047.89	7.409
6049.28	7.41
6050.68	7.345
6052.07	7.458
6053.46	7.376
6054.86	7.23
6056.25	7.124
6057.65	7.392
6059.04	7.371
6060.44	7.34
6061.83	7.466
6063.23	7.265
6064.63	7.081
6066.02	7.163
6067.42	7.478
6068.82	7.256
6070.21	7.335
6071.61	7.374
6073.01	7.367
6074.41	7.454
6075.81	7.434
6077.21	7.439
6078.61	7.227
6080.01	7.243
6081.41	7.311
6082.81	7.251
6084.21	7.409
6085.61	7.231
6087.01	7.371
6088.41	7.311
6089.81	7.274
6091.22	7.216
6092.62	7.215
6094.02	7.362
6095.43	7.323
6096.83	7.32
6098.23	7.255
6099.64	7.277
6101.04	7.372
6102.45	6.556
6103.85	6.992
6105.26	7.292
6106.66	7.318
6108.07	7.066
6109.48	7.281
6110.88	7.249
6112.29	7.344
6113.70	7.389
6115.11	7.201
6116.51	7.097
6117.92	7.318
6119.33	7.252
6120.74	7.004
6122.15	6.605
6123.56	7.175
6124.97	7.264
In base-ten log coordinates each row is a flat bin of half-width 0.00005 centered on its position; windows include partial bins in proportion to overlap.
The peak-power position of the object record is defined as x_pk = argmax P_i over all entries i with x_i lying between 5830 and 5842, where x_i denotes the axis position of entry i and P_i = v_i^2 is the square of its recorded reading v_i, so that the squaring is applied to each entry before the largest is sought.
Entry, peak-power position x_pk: 5838.54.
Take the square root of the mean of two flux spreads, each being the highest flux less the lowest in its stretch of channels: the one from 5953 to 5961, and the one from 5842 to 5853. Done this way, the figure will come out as 0.51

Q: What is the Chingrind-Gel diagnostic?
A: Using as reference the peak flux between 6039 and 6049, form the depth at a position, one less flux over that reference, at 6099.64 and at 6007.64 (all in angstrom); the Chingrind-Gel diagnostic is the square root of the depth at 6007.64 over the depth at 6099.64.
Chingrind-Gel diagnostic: 1.5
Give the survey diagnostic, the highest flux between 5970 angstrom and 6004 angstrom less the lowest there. 0.50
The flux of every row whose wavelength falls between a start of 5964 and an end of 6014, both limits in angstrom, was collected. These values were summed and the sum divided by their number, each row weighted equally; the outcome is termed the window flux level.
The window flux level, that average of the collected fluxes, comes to 7.36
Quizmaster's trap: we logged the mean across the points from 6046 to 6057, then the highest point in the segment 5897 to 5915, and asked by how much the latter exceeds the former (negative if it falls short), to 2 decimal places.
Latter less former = 0.28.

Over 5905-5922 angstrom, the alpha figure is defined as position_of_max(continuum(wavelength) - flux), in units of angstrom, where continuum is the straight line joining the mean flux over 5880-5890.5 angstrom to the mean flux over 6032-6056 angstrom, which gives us 5914.31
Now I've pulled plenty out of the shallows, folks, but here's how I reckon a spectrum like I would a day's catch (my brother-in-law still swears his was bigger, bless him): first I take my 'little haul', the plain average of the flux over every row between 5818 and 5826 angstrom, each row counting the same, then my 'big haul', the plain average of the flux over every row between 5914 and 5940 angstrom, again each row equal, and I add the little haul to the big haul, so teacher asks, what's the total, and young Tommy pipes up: 15.1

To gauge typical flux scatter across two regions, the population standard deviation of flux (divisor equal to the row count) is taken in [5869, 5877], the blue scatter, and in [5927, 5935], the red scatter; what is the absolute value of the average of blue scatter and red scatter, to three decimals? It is 0.110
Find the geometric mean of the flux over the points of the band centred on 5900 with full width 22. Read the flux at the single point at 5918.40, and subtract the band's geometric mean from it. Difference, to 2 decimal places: 0.64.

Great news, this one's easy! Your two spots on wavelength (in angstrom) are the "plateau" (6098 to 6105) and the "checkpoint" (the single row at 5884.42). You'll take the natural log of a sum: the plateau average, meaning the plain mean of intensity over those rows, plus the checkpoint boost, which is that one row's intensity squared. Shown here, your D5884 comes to 4.09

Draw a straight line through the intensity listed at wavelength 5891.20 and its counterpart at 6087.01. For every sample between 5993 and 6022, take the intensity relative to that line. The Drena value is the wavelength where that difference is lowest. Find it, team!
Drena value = 6020.10 angstrom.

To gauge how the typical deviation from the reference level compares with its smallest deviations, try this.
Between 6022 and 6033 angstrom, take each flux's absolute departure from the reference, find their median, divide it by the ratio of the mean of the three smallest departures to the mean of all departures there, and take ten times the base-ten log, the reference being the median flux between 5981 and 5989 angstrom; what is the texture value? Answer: -7.7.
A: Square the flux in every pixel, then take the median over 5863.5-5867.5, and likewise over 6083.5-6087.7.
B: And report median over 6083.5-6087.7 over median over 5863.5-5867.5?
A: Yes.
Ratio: 0.97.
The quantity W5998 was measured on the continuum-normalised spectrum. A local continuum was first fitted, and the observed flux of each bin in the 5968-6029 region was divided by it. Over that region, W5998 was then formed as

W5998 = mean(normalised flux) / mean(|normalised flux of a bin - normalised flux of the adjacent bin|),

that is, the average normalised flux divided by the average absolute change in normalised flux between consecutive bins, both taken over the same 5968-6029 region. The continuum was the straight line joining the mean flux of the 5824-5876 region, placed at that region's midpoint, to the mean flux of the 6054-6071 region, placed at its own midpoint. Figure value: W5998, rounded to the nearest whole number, 57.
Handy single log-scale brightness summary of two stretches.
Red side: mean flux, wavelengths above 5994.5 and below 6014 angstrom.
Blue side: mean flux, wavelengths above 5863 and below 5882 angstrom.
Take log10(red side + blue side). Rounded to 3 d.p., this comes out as 1.172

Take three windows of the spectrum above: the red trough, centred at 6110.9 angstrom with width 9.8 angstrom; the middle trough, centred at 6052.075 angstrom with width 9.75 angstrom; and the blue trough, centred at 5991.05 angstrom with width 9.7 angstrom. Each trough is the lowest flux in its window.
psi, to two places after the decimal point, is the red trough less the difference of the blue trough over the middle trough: 6.91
